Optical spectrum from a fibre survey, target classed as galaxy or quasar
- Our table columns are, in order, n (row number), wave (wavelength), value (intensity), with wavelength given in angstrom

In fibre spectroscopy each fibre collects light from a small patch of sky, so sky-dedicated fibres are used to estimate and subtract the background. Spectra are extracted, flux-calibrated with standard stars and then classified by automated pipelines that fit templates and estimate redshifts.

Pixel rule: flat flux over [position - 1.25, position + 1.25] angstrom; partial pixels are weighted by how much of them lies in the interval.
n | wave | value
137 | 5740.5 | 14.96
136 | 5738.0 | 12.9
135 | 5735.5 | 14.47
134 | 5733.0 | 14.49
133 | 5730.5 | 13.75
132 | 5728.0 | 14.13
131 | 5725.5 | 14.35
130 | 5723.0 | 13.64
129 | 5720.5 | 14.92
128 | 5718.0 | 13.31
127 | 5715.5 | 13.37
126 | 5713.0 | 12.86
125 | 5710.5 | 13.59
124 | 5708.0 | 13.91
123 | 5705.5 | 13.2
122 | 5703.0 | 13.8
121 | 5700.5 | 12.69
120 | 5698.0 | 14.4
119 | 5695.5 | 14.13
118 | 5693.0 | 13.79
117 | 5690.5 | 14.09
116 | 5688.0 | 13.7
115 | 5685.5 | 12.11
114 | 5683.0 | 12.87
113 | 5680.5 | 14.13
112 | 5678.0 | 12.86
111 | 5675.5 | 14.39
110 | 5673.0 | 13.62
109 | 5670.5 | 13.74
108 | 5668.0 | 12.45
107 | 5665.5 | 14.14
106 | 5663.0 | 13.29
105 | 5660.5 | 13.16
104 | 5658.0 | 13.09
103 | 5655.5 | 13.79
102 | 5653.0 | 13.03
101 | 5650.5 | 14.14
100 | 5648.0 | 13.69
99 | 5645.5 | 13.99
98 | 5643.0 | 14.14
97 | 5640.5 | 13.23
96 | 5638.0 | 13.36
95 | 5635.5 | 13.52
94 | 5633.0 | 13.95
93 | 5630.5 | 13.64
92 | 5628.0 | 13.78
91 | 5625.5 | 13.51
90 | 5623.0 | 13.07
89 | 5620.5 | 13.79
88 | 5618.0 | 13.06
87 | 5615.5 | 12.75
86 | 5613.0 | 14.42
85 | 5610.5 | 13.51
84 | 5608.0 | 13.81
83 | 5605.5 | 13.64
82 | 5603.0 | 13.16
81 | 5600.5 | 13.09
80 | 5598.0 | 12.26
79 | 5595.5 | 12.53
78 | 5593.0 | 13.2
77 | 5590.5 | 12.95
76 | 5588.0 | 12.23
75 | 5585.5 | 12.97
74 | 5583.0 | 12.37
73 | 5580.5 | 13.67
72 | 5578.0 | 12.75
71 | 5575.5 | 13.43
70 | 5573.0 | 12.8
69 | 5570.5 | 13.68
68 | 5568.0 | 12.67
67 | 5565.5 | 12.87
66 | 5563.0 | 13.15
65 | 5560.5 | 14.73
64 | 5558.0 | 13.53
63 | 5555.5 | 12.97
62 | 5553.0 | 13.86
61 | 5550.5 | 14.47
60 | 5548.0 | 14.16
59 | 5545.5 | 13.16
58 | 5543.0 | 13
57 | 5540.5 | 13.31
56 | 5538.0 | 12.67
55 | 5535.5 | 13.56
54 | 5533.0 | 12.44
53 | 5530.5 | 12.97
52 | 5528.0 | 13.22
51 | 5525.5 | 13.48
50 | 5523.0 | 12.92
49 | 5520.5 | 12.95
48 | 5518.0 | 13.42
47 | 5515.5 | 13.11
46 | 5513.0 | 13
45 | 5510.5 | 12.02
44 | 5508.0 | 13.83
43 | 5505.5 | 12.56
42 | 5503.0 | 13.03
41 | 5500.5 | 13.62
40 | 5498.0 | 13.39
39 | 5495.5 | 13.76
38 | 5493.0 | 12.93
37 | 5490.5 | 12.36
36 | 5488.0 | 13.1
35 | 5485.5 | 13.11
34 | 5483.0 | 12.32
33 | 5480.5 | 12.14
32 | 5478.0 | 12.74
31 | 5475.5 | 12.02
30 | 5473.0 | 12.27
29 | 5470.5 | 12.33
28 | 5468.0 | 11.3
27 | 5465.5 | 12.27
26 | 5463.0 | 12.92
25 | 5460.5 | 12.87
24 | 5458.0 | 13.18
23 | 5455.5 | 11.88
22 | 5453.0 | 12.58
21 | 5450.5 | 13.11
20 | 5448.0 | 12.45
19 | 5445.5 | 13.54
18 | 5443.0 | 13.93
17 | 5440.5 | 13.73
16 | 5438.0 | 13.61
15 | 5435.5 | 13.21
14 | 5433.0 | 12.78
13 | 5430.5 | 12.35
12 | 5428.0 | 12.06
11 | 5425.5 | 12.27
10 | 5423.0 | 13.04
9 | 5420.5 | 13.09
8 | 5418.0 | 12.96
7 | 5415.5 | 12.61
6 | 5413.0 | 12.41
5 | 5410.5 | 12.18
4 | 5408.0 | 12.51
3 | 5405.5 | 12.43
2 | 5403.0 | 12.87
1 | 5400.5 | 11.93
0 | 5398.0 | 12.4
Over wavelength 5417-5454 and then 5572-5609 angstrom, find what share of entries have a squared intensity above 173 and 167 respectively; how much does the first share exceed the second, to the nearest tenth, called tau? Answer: -0.3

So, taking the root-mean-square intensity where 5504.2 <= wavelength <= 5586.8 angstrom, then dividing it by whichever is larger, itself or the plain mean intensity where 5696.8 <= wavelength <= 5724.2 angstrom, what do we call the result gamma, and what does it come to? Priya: 0.971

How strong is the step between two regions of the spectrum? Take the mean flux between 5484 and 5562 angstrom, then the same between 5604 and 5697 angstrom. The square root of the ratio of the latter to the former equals 1.01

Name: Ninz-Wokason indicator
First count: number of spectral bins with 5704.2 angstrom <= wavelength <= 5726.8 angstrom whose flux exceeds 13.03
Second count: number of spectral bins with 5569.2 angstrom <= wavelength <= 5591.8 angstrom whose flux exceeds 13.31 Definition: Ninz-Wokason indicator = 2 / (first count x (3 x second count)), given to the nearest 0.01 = 0.03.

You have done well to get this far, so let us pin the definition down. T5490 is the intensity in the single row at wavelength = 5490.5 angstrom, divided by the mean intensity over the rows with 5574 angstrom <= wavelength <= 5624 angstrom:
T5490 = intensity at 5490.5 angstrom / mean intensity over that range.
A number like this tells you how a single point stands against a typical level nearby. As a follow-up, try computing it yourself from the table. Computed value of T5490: 0.94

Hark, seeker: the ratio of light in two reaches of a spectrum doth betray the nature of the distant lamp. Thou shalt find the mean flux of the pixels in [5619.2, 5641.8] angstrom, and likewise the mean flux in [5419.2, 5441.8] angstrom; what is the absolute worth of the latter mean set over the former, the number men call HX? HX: 0.953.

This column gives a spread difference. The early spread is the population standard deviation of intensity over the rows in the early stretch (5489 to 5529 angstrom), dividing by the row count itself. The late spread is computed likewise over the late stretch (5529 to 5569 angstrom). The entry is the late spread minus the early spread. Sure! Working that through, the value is 0.16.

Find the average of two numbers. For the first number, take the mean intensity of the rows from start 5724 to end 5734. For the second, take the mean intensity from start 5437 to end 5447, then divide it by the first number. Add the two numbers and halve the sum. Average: 7.6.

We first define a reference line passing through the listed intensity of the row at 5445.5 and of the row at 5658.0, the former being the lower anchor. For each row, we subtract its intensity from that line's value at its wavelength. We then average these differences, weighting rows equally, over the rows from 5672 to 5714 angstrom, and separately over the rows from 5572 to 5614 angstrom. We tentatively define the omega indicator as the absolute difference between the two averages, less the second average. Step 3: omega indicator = 0.5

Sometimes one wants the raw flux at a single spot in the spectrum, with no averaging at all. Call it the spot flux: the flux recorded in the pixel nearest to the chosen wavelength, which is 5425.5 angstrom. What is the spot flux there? 12.27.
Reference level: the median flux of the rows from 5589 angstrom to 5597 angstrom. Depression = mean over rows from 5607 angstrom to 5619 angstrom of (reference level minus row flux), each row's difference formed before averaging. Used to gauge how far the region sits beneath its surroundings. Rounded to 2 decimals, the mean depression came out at -0.56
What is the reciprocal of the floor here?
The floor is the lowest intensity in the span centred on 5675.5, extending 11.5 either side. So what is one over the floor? 0.0826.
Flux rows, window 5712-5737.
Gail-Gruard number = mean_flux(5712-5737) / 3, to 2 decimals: 4.64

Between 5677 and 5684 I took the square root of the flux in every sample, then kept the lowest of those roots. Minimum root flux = 3.59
